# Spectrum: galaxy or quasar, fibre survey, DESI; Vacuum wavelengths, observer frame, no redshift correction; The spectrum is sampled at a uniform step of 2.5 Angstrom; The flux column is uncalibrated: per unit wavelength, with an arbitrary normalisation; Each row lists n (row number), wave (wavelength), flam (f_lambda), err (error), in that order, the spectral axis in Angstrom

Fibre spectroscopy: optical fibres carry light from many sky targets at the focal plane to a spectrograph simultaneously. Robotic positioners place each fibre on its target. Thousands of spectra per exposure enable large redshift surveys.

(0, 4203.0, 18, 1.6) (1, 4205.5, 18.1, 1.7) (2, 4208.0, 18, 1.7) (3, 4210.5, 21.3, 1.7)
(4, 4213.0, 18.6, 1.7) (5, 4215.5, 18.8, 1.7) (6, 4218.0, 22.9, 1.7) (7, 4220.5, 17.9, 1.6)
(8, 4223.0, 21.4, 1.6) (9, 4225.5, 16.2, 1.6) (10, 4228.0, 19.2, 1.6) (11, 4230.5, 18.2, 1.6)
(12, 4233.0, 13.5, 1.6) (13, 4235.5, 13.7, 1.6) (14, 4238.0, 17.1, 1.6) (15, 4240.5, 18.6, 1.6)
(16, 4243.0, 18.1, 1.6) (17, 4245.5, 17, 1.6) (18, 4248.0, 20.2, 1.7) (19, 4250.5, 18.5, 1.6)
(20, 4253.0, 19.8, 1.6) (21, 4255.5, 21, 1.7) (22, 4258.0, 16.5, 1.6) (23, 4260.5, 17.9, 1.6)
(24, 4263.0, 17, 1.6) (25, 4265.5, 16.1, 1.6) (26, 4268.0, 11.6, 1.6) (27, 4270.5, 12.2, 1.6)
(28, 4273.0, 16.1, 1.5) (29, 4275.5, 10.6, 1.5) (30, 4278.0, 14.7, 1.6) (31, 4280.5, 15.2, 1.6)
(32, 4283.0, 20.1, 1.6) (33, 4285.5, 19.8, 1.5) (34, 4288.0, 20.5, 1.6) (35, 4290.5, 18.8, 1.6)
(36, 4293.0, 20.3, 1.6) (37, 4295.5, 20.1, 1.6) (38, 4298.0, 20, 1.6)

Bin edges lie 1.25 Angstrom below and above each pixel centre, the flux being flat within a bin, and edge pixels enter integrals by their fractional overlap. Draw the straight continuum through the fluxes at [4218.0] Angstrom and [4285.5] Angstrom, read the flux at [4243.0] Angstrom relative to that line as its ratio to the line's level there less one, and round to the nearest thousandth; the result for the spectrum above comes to -0.168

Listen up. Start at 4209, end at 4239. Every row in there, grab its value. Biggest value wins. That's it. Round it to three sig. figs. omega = 22.9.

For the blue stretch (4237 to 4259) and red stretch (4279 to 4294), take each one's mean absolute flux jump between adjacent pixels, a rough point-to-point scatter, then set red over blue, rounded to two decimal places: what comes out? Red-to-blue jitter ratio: 0.97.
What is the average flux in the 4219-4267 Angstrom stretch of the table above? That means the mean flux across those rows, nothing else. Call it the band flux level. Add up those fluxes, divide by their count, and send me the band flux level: 17.8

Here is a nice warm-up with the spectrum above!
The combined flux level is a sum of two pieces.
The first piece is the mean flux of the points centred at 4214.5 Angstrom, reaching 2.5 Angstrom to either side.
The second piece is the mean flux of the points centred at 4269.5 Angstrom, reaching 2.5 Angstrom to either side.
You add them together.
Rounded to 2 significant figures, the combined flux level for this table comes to 31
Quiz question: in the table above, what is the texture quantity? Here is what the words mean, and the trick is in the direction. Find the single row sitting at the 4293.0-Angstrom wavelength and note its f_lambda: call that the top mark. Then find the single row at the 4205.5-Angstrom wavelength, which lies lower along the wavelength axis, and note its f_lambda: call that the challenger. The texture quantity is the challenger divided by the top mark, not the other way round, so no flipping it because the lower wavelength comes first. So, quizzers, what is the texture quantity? 0.89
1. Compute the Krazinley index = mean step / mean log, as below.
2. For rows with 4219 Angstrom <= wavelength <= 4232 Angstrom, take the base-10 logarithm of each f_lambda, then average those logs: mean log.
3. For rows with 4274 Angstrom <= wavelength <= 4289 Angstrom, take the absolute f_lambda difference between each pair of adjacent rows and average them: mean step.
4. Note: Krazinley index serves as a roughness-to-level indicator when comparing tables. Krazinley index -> 1.66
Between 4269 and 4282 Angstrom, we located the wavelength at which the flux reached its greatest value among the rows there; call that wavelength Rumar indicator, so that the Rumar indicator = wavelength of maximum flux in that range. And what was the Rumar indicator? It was 4273.0 Angstrom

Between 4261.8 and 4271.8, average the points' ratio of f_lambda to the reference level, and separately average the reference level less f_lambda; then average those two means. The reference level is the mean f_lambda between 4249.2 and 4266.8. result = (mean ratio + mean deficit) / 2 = 2.3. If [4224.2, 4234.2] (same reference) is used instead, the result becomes 1.1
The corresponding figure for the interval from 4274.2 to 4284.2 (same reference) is 1.9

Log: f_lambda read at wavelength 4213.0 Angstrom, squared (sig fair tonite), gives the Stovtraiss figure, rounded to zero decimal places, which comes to 346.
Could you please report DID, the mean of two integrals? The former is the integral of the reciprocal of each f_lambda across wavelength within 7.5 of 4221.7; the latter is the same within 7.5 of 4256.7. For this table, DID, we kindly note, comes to 0.801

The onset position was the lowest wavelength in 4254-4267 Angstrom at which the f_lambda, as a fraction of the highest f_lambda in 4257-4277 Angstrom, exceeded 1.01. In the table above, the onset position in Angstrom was 4255.5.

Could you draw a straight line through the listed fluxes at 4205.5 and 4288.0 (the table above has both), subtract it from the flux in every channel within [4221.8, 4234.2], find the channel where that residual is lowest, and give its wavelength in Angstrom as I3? 4233.0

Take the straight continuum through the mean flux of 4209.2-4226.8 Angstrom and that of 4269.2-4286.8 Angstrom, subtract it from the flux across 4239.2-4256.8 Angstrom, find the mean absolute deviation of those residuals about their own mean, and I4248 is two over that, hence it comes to 1.47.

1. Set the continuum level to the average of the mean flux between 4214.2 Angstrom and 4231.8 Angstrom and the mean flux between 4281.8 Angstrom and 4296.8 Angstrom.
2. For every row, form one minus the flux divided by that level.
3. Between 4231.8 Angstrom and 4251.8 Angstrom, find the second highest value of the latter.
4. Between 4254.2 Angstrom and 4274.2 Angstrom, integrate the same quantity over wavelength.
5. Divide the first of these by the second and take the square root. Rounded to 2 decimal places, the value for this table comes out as 0.29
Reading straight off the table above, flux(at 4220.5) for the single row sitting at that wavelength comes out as 17.9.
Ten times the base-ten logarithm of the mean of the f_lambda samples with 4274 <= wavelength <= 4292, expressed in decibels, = 12.3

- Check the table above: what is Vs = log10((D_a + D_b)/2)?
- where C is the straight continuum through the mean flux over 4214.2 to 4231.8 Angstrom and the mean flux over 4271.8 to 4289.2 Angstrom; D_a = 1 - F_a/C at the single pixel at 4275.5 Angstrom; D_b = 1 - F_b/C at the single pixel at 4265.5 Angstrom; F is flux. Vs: -0.65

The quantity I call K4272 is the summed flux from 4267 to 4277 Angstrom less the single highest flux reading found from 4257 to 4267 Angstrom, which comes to 33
